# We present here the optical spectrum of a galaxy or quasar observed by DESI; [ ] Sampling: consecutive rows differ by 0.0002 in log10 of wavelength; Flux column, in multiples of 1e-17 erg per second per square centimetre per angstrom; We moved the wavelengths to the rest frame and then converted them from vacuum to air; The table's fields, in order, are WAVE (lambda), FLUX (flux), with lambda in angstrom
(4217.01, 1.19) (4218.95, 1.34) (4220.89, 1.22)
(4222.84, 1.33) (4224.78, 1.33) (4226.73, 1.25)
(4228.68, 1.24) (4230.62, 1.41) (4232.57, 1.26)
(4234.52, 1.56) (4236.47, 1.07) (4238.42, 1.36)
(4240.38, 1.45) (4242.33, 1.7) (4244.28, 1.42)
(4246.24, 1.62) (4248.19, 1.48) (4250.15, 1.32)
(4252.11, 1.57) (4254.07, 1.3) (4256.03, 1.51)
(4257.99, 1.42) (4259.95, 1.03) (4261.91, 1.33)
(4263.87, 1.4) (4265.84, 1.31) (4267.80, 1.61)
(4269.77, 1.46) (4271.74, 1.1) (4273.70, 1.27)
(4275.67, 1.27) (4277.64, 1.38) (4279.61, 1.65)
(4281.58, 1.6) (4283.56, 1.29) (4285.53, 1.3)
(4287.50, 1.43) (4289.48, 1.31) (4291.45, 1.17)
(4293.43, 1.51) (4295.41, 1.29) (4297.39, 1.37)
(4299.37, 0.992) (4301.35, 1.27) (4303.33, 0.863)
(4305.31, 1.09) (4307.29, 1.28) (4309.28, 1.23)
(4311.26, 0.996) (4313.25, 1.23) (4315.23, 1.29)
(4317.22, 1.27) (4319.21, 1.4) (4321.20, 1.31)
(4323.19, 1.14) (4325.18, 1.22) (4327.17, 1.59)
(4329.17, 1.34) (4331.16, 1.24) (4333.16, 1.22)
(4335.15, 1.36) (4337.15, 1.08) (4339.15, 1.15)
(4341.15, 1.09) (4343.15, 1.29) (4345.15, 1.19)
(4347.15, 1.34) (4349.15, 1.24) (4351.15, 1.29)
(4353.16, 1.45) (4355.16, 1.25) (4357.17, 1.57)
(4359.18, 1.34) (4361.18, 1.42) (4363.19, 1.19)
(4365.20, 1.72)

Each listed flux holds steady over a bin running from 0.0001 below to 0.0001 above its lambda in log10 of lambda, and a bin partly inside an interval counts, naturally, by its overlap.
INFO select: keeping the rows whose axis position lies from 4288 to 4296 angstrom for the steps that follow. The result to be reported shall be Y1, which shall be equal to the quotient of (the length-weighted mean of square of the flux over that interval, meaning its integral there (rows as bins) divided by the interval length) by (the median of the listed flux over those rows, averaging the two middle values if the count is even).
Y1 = 1.37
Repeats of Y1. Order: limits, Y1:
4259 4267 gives 1.25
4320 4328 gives 1.38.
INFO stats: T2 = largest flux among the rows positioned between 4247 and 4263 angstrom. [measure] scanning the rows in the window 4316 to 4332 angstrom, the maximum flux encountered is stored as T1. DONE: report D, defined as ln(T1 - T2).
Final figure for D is -3.9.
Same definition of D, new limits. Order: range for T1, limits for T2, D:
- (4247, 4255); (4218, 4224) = -1.5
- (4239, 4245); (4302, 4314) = -0.9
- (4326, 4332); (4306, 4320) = -1.7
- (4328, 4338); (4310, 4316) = -2.7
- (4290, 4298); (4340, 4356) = -2.8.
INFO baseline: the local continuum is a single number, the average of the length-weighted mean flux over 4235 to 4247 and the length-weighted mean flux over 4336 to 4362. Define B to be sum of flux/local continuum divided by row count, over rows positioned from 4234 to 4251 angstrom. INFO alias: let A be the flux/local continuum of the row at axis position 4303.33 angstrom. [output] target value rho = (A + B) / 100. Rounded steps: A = 0.63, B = 1.06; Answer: 0.0169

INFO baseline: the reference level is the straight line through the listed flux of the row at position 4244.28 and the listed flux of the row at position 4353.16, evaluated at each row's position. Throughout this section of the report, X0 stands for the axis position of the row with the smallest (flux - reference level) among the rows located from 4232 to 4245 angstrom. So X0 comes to 4236.47 angstrom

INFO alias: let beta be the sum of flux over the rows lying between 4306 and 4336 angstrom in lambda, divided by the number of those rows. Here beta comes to 1.27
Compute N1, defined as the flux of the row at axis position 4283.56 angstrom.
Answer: 1.29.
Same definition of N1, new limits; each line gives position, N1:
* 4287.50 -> 1.43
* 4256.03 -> 1.51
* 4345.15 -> 1.19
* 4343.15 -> 1.29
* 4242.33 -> 1.7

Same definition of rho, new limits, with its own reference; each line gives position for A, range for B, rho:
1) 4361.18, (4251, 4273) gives 0.0205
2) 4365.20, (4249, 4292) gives 0.0227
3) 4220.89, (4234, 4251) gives 0.0196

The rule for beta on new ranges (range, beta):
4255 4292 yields 1.36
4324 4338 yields 1.29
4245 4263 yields 1.40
